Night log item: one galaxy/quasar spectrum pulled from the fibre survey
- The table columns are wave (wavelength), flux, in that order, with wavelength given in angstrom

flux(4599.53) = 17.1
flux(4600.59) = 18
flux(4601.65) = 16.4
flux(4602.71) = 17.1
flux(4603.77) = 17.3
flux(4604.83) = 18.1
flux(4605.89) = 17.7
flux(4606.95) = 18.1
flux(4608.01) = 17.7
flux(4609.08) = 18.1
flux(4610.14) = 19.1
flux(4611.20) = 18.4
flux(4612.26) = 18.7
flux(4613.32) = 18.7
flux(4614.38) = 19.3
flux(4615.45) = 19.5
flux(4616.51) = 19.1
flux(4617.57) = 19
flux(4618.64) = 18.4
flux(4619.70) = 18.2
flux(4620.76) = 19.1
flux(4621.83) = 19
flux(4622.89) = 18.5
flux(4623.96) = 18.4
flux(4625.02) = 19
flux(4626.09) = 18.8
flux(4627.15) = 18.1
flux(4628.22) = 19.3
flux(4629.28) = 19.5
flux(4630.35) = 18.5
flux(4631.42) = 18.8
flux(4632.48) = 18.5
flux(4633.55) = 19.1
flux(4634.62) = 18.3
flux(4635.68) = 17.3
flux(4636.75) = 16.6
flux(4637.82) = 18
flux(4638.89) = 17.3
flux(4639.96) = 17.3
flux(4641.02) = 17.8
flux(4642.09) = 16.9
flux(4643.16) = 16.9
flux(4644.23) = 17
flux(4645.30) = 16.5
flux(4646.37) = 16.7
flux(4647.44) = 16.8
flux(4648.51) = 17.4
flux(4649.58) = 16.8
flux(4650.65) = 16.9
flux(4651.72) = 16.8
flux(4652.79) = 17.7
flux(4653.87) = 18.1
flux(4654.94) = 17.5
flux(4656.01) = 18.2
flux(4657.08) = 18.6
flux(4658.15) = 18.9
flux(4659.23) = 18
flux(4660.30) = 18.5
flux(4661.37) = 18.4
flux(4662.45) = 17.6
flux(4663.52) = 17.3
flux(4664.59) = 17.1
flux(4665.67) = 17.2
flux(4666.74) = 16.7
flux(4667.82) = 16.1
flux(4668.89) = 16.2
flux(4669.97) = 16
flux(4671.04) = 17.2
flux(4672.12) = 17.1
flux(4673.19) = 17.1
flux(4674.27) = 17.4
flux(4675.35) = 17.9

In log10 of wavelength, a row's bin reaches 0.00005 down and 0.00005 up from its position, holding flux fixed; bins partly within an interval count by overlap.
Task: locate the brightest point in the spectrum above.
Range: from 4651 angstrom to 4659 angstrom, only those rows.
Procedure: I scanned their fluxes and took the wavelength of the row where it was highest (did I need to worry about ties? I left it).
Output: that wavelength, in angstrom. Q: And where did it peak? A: 4658.15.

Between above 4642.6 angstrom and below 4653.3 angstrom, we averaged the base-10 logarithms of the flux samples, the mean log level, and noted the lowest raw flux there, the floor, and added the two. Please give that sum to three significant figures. 17.7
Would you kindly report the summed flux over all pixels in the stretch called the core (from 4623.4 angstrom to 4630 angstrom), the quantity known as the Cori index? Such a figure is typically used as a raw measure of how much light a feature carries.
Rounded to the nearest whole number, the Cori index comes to 113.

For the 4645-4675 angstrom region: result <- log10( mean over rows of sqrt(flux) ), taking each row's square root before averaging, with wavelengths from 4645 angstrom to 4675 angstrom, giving 0.619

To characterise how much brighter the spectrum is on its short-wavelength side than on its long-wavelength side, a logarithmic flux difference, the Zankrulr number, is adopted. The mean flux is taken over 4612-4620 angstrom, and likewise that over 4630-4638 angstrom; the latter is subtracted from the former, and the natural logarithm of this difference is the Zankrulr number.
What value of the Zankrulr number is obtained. -0.3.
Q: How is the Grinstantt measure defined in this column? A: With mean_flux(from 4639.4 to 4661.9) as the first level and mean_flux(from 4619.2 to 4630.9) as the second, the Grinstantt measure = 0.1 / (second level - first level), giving 0.08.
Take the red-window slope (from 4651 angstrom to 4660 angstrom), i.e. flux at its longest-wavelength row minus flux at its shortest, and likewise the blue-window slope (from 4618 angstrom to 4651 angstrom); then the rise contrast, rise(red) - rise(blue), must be 2.7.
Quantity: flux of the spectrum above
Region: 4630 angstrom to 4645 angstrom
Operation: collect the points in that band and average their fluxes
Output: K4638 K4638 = 17.7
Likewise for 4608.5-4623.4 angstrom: 18.8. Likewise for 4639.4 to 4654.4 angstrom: 17.1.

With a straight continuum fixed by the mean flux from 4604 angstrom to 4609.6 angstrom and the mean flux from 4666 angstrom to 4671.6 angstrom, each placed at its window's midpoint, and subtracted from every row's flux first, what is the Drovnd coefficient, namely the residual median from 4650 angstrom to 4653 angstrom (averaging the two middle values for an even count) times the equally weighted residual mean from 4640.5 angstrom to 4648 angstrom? 0.0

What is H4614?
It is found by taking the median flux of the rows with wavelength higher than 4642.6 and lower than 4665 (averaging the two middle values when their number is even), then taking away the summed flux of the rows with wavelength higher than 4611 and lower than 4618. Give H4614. -115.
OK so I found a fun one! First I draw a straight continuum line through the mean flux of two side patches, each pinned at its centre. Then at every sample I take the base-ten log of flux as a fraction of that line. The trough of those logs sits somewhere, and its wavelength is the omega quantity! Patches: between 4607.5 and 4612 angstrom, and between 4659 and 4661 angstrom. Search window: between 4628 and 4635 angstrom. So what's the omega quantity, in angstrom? 4634.62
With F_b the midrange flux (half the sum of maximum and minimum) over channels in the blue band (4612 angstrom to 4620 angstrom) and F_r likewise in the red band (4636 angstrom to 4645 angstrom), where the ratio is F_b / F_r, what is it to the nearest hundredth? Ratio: 1.09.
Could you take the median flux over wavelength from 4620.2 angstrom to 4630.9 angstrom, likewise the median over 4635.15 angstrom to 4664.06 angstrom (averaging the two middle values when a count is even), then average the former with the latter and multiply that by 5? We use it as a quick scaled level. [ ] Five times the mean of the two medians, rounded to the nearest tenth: 90.5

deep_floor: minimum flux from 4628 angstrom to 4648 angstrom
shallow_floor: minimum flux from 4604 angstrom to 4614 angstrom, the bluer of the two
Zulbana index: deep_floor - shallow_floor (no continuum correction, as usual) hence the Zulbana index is -1.2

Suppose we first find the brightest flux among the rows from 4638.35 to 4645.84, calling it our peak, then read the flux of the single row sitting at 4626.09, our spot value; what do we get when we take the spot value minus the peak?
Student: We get 1.0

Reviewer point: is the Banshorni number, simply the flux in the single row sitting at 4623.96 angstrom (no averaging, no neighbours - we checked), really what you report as 18.4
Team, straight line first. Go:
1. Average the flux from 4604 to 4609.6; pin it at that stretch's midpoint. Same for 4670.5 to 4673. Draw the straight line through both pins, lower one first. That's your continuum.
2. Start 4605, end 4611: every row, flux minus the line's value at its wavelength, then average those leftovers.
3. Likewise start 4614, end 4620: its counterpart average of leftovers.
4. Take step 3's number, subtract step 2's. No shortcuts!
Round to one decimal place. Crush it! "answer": 0.9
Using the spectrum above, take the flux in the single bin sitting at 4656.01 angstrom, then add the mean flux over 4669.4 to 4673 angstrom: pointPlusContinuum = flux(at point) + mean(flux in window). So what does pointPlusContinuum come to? 35.0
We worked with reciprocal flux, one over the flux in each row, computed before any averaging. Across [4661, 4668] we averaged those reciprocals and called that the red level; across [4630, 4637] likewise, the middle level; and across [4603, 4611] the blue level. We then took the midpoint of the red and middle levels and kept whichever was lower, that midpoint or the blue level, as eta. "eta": 0.0556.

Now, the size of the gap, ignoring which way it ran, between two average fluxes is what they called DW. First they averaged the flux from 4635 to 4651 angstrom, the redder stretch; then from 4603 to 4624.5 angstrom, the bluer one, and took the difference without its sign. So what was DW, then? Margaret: 1.4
